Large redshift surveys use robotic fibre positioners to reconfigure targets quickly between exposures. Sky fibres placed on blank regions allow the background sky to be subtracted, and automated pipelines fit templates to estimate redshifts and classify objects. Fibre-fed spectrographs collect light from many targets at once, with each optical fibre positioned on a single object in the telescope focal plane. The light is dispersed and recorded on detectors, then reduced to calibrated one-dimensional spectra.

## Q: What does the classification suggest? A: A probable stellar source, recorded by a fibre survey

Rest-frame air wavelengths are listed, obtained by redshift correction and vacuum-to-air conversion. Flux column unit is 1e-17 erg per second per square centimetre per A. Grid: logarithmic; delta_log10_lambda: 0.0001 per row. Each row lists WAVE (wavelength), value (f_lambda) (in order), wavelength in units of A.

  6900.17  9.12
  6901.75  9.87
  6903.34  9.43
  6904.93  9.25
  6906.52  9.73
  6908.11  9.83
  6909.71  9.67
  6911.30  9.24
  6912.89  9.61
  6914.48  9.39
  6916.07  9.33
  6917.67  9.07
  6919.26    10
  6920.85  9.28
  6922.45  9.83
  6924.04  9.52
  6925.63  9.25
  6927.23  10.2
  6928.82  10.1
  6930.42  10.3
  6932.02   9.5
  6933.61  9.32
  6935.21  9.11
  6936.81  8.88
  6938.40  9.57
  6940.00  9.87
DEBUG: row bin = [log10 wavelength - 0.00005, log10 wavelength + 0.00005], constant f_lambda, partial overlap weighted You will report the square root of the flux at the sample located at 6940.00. 3.14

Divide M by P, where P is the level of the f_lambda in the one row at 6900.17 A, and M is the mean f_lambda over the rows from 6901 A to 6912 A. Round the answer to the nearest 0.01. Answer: 1.05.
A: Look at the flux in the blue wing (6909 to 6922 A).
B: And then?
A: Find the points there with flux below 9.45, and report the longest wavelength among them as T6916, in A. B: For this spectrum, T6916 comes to 6920.85 A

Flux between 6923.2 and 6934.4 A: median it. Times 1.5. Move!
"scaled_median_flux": 14.3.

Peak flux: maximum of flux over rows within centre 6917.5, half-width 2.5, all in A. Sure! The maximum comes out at 10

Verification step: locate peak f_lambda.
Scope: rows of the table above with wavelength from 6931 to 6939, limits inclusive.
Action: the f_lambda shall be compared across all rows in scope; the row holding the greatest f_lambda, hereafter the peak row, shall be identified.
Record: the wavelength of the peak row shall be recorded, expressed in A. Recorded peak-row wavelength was 6938.40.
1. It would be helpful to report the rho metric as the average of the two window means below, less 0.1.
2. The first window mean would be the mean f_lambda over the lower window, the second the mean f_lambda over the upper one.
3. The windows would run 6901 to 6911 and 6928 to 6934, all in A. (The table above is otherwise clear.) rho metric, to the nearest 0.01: 9.62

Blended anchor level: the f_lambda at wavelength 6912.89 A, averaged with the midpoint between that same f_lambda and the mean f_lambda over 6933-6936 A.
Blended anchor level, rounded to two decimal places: 9.51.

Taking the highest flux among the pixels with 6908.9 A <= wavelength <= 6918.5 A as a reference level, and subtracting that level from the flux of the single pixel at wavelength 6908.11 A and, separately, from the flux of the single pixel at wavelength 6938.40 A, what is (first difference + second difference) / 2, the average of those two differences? 0.03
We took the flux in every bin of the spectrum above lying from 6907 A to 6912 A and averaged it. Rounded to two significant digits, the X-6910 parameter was 9.6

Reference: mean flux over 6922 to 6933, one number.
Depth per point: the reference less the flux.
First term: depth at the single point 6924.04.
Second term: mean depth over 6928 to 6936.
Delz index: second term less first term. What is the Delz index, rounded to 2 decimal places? -0.15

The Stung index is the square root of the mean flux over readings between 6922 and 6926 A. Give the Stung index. 3.09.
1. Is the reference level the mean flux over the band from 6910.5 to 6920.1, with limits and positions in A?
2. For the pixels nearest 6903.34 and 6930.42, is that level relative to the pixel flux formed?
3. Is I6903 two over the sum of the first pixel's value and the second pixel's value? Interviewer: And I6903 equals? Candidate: 1.04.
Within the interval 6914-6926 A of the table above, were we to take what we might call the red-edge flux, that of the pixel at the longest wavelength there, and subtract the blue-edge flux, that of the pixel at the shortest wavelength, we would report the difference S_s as -0.140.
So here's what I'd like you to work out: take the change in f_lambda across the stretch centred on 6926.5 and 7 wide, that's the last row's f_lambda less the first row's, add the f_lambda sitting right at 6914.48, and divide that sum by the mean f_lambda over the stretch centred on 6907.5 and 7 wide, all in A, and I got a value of 1.04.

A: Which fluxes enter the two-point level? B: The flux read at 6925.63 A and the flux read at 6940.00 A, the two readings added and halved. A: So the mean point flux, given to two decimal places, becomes 9.56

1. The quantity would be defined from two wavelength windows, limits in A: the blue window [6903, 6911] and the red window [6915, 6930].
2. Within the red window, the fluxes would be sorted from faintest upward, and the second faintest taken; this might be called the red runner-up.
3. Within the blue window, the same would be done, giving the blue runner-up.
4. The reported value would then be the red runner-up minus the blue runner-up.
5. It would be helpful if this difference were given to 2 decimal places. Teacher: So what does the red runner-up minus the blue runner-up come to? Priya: -0.18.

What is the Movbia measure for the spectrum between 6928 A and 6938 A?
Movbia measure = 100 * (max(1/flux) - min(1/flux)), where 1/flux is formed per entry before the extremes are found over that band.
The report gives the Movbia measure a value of 1.55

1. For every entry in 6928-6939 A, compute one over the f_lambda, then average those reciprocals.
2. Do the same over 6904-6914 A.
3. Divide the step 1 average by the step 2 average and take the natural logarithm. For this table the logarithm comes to 0.003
